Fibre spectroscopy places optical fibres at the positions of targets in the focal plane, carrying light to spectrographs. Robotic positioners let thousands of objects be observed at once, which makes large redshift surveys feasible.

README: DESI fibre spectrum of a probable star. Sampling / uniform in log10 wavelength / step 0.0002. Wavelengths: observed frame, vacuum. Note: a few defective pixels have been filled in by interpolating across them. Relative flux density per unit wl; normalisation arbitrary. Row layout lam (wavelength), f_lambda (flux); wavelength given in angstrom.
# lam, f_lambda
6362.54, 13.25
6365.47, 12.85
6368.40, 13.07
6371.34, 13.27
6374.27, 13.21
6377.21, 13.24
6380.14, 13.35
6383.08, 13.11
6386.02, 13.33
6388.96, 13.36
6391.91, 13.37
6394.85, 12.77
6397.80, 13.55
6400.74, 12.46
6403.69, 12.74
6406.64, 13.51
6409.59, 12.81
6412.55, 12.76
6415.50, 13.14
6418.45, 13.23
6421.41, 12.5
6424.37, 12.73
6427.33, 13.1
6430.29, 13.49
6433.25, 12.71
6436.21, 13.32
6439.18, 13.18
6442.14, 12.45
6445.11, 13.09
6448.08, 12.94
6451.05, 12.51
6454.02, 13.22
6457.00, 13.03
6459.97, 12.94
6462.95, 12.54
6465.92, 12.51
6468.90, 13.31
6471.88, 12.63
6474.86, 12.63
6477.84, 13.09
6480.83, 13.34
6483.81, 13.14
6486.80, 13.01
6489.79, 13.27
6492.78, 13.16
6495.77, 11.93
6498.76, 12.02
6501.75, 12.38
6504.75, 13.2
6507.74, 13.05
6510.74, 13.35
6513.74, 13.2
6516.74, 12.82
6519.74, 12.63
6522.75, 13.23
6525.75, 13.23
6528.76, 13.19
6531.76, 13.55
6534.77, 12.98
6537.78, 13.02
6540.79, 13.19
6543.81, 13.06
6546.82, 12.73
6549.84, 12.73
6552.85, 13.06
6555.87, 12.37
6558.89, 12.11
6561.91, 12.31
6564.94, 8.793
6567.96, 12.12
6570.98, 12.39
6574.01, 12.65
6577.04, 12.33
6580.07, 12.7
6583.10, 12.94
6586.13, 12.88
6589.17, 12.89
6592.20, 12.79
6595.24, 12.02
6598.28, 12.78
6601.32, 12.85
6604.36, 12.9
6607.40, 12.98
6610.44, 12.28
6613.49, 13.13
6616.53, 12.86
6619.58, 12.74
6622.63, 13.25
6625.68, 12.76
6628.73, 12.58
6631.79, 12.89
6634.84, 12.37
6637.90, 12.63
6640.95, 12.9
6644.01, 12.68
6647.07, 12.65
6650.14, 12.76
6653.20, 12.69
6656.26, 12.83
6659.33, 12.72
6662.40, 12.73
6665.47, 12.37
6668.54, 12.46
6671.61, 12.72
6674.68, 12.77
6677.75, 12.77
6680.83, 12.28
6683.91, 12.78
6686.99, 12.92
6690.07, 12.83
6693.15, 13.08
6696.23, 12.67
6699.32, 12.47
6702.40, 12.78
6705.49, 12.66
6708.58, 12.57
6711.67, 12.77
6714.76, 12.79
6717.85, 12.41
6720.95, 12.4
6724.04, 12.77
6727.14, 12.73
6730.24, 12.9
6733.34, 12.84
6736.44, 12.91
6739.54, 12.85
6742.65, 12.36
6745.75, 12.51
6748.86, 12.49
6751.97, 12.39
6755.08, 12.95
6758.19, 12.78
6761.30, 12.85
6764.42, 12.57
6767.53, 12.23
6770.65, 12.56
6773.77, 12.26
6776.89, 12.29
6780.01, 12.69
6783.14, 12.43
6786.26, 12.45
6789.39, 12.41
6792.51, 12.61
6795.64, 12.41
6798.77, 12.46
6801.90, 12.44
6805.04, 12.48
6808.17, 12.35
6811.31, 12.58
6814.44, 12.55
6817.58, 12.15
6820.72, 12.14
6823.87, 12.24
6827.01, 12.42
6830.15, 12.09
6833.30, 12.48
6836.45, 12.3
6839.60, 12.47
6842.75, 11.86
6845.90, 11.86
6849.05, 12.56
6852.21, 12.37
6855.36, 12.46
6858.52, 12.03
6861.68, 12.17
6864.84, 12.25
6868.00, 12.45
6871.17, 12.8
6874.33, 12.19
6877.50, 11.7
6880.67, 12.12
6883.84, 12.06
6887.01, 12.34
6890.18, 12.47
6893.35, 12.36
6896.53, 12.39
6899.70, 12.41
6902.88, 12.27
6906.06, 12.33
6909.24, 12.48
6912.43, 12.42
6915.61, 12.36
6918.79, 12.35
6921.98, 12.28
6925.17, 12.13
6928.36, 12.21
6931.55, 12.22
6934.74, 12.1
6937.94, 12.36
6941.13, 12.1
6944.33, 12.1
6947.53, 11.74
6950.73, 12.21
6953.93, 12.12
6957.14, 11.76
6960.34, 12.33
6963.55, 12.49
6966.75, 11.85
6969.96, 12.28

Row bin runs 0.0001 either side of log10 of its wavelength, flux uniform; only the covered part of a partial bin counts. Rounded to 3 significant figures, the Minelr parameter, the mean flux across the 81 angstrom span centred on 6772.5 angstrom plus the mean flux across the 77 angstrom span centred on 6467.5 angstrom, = 25.4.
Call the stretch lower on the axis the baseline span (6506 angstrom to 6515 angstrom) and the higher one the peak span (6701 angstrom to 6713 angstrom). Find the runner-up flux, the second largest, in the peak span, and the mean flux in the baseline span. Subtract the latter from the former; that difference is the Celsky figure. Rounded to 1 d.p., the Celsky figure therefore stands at -0.4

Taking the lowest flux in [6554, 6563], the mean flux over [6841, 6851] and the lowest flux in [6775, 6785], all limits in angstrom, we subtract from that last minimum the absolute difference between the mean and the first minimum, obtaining 12.3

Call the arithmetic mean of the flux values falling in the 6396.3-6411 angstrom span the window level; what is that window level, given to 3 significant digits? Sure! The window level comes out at 13.0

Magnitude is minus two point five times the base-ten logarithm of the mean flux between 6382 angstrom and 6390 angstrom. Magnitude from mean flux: -2.807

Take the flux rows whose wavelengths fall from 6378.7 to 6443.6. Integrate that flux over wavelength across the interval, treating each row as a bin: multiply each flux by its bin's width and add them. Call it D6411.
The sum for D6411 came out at 847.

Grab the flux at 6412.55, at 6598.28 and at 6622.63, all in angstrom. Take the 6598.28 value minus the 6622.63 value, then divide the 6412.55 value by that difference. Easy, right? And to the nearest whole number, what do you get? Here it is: -27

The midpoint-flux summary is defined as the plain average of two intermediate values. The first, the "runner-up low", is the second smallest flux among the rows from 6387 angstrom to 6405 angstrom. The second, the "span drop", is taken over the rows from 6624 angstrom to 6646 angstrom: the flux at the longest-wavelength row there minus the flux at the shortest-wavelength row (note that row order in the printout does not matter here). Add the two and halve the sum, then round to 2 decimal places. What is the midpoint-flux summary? 6.33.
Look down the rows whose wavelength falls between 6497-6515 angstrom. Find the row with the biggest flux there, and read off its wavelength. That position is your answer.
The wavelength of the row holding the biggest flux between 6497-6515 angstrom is 6510.74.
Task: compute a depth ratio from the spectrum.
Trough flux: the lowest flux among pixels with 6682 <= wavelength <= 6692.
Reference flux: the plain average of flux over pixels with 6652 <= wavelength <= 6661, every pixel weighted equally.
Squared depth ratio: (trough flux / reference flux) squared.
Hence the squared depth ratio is 1.01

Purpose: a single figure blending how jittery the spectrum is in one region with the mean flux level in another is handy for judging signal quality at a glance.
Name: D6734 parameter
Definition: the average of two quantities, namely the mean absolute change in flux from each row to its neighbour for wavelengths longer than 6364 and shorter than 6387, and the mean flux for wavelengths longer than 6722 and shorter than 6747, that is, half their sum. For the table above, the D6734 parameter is 6.44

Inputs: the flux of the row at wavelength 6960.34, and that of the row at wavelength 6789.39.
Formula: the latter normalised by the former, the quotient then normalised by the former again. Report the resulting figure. 0.0816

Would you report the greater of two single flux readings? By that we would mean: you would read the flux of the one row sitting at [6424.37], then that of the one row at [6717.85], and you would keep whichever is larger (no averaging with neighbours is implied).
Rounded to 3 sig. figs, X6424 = 12.7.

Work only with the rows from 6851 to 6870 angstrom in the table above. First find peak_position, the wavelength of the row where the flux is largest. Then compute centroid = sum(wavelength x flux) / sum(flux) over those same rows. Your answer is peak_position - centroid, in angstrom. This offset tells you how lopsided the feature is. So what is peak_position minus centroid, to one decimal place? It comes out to -4.7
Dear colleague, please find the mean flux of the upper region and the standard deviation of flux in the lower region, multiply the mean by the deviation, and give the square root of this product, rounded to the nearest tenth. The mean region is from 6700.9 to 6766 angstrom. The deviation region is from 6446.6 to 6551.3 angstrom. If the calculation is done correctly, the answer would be 2.2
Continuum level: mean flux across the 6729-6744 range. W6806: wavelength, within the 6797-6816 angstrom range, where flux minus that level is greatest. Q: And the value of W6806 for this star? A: 6811.31 angstrom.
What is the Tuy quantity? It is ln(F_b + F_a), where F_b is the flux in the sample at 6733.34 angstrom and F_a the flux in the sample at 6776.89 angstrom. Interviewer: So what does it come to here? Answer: 3.22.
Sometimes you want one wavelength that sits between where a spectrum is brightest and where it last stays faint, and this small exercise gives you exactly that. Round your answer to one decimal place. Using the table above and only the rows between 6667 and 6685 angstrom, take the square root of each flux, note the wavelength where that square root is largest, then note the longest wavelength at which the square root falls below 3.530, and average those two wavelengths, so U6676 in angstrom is 6682.4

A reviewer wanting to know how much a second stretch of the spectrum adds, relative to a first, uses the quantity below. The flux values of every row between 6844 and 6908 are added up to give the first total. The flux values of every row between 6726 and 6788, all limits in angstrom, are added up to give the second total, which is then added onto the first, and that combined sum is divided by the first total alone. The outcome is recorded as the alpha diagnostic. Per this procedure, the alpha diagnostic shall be 2.03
